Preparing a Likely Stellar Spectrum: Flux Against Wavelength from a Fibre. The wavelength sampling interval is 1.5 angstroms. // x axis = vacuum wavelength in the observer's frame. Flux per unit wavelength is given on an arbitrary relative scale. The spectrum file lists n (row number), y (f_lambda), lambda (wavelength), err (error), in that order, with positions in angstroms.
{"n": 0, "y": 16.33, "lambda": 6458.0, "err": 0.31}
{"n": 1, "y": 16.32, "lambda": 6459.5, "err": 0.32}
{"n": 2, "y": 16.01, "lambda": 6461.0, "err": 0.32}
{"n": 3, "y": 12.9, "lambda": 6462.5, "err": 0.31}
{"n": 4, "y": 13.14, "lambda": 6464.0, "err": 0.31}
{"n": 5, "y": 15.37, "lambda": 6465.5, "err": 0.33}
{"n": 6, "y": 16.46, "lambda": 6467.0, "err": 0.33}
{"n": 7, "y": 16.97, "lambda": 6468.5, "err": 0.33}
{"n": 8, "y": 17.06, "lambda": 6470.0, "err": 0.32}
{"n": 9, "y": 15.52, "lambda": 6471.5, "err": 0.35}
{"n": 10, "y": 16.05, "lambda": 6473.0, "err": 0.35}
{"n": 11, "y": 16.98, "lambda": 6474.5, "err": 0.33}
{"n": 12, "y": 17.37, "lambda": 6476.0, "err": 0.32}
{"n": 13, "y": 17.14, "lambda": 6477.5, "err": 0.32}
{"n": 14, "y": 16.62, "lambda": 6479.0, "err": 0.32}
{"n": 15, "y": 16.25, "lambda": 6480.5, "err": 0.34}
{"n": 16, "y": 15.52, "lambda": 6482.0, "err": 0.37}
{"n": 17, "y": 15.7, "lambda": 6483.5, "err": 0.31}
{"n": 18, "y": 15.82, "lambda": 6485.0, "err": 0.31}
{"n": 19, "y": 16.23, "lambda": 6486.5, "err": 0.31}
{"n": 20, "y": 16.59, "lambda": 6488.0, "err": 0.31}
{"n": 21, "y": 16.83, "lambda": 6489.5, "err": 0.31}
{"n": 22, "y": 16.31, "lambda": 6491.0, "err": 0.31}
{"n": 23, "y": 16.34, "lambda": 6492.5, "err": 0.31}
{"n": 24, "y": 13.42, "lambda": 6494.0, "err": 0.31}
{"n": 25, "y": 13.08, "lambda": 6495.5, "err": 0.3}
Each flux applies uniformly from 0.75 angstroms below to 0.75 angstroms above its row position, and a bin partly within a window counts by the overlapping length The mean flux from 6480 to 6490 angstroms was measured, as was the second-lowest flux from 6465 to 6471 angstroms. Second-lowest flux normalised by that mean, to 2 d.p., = 1.02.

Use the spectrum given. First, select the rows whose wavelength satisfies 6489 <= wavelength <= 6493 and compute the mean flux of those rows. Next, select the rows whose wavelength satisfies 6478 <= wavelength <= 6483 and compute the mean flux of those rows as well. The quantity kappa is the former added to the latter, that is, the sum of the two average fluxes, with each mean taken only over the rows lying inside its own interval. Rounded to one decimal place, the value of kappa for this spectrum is 32.6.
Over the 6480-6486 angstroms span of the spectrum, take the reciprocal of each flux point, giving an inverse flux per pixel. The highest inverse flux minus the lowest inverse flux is 0.0029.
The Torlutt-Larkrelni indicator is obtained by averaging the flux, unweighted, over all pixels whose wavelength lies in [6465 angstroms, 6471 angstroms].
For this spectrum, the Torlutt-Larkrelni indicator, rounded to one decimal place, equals 16.5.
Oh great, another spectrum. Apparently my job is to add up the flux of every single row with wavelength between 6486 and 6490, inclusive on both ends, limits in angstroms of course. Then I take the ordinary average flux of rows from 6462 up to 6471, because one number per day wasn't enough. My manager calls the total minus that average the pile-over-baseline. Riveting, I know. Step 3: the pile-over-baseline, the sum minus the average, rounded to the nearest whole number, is 34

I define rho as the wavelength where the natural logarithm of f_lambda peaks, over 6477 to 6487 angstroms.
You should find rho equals 6477.5 angstroms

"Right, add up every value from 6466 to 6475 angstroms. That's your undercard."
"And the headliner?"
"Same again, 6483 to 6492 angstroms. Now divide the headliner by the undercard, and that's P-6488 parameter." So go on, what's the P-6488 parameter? 0.98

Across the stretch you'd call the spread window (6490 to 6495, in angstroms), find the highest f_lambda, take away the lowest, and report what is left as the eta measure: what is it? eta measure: 2.9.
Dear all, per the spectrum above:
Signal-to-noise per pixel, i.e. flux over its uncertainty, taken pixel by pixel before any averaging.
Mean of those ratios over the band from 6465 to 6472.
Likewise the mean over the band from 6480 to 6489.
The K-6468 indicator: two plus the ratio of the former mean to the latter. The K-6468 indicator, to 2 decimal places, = 2.99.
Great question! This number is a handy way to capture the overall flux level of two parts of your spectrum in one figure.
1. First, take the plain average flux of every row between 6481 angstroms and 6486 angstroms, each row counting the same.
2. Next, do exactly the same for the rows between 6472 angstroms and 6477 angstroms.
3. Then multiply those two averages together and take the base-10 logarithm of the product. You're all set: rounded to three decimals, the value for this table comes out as 2.421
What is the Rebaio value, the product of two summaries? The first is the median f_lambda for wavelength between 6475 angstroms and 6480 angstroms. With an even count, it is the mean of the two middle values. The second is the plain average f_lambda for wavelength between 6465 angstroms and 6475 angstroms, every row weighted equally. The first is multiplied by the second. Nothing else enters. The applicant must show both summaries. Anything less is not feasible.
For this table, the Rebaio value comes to 280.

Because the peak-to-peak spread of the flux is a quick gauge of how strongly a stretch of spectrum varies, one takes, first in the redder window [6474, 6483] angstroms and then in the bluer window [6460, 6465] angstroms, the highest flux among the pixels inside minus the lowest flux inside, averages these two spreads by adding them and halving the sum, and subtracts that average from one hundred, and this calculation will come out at 97.5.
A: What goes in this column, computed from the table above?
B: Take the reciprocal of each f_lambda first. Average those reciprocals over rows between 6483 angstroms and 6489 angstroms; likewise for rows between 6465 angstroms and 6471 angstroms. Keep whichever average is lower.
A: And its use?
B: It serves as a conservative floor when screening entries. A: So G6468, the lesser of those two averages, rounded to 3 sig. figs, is 0.0608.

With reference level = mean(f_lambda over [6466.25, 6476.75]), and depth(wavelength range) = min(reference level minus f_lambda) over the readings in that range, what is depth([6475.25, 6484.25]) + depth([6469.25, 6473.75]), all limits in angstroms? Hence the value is -1.2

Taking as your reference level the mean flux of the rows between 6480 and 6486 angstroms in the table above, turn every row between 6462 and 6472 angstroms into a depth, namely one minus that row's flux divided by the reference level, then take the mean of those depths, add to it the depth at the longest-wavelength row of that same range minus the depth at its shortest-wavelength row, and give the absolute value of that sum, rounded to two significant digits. 0.14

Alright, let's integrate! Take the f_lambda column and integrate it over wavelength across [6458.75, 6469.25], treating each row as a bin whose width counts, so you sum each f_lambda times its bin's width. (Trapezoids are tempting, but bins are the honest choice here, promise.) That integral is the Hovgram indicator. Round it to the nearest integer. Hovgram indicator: 161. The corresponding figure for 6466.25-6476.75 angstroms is 175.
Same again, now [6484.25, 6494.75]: 167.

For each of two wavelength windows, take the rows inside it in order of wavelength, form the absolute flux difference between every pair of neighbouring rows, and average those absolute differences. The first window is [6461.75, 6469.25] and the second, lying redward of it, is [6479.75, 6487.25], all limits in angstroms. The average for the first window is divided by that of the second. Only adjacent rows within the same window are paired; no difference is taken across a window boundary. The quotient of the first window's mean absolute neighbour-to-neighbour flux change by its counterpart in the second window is 2.83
